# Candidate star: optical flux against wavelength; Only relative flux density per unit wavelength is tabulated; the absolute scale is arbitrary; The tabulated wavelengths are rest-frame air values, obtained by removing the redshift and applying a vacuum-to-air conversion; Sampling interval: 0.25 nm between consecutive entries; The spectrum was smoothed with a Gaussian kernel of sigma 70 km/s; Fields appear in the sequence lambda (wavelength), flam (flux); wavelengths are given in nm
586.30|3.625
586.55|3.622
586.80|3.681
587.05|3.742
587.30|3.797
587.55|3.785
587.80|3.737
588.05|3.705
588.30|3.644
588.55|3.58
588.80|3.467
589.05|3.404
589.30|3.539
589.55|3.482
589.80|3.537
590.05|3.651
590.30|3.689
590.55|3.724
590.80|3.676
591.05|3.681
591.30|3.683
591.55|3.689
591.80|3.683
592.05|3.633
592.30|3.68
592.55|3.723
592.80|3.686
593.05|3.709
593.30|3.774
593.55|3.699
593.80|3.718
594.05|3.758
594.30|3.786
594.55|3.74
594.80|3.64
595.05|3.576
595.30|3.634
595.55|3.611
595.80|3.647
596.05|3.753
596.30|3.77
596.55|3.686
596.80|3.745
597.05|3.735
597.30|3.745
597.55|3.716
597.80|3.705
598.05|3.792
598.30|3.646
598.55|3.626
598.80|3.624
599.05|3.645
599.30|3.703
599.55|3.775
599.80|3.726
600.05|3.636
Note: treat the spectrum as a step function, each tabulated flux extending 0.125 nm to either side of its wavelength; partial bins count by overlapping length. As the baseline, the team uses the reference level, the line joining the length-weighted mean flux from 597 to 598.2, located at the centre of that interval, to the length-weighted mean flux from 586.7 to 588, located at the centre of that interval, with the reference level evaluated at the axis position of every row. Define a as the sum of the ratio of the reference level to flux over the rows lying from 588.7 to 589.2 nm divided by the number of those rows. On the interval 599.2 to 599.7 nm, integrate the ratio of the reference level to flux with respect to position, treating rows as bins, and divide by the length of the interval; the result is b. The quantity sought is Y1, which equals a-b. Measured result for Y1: 0.092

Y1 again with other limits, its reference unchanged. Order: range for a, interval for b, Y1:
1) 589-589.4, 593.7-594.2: 0.079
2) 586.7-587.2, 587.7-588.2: 0.002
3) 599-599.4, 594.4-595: 0.000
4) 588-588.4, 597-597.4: 0.021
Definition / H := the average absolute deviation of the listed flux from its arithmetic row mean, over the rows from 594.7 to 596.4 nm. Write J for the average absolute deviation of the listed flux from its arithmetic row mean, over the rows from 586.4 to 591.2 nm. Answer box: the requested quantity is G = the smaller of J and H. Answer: 0.057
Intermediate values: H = 0.057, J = 0.089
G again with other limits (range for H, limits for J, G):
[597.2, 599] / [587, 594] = 0.053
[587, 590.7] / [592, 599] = 0.049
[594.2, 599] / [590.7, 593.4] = 0.023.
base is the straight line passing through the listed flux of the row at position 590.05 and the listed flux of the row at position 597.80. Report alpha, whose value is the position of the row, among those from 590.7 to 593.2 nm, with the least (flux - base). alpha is 592.05 nm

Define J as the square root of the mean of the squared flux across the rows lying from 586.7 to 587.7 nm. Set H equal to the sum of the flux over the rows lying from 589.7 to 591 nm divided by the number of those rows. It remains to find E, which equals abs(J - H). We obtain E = 0.096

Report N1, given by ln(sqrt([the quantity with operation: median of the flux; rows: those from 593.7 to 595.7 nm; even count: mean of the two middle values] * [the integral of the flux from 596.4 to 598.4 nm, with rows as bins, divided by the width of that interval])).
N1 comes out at 1.31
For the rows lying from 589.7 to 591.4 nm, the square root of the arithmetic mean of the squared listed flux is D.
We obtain 3.66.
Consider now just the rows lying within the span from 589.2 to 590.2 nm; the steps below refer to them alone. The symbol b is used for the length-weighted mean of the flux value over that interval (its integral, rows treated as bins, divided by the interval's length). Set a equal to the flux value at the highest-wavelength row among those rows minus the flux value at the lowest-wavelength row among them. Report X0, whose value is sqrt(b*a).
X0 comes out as 0.63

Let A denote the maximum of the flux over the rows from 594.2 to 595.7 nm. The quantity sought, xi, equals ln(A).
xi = 1.33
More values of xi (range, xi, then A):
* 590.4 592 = 1.31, 3.724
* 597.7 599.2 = 1.33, 3.792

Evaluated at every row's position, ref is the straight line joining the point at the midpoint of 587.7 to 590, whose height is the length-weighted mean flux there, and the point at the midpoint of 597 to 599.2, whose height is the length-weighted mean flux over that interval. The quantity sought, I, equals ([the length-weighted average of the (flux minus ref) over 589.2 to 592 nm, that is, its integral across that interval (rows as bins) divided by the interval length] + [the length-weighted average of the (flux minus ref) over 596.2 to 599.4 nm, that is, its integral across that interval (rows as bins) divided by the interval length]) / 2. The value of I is 0.032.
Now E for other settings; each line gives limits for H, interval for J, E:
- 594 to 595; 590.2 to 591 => 0.035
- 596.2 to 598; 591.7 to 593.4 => 0.030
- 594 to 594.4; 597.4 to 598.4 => 0.057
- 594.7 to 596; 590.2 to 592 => 0.068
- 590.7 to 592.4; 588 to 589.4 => 0.117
